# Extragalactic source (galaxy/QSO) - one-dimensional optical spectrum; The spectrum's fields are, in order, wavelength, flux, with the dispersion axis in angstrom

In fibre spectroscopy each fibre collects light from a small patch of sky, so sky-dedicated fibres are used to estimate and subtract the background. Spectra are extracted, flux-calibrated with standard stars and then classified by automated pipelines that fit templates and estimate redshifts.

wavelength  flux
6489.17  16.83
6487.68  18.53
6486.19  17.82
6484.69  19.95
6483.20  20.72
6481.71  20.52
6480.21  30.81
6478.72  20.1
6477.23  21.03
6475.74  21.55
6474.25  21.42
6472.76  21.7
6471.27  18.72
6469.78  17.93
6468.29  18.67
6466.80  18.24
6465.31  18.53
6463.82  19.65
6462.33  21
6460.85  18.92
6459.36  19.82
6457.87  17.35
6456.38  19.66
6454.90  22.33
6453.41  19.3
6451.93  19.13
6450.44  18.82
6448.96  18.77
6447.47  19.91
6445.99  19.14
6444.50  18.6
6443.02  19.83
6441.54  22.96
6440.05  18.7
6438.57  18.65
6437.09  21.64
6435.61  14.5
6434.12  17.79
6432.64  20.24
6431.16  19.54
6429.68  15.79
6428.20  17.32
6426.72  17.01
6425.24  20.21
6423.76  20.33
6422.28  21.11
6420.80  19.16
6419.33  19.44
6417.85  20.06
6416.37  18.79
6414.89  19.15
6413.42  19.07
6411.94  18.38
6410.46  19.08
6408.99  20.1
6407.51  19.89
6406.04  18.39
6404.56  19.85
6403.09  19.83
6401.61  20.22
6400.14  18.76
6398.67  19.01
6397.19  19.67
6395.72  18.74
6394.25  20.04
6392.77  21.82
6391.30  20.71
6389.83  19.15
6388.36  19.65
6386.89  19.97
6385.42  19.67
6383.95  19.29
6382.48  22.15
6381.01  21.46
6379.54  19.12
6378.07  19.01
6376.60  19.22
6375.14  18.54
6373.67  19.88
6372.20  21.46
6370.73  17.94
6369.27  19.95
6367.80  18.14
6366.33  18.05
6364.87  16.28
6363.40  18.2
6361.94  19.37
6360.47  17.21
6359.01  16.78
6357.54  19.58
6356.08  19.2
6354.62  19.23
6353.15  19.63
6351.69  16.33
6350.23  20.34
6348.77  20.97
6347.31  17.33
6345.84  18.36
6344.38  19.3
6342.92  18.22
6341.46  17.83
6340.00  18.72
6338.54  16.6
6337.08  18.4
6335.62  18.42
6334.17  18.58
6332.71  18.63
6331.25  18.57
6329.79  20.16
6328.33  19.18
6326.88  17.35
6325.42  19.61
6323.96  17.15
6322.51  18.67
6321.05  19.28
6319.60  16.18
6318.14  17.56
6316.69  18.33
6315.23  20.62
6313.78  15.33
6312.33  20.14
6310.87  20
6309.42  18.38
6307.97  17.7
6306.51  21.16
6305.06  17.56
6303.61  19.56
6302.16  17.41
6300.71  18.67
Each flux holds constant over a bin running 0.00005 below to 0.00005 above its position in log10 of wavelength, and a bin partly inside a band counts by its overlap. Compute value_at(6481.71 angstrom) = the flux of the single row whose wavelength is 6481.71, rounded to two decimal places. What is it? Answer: 20.52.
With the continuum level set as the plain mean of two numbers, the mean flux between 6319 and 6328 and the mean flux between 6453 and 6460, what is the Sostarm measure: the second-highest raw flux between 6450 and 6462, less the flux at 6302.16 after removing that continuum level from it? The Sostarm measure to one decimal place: 21.3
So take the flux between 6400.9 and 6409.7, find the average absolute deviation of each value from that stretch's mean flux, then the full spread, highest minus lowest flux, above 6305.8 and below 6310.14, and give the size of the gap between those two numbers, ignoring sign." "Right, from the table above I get 3.0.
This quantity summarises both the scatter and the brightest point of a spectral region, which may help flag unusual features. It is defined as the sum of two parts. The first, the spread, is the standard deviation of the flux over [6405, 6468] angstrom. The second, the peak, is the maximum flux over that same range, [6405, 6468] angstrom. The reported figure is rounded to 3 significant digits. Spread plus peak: 24.5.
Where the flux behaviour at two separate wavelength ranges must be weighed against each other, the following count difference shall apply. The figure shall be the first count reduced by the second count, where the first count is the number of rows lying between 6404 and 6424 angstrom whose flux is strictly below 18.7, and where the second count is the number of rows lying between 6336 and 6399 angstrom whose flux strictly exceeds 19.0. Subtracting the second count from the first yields -24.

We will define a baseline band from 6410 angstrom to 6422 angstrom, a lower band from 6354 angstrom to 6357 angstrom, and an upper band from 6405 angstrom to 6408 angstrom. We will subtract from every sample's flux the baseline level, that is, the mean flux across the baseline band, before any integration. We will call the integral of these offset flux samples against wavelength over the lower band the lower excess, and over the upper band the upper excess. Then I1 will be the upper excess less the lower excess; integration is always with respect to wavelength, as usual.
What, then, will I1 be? 0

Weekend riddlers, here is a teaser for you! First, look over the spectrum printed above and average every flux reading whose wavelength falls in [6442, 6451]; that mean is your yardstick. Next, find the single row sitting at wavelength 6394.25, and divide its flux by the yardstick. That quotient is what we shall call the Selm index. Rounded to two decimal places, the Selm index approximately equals 1.04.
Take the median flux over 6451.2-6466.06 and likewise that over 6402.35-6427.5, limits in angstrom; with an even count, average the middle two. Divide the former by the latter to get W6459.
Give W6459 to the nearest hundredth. 1.00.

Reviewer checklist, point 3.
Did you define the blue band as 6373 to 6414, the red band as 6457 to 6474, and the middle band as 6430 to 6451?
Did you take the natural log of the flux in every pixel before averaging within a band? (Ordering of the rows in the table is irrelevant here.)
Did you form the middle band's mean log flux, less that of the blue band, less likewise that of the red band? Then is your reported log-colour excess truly -2.98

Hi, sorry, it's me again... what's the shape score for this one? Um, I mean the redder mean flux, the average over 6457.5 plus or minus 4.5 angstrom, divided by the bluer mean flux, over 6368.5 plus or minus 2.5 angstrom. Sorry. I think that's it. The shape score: 1.06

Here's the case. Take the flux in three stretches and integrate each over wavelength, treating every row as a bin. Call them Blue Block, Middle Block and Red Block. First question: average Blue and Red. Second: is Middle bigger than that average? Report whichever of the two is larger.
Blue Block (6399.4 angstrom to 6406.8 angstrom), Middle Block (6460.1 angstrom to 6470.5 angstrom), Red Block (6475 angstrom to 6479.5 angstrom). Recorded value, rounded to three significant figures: 198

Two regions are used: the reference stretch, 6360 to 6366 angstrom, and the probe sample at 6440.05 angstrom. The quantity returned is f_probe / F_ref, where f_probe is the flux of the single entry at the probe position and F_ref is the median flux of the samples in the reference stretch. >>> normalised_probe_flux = 1.06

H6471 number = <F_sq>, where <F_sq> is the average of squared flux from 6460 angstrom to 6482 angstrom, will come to 433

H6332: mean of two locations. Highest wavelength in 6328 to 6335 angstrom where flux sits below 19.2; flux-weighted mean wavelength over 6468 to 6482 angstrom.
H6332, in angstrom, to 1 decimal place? 6404.8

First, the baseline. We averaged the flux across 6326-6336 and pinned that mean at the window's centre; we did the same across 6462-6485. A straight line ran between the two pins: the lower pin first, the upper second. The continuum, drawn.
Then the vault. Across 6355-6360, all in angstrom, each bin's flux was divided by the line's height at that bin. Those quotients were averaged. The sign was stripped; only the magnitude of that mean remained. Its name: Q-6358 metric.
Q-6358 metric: 0.97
